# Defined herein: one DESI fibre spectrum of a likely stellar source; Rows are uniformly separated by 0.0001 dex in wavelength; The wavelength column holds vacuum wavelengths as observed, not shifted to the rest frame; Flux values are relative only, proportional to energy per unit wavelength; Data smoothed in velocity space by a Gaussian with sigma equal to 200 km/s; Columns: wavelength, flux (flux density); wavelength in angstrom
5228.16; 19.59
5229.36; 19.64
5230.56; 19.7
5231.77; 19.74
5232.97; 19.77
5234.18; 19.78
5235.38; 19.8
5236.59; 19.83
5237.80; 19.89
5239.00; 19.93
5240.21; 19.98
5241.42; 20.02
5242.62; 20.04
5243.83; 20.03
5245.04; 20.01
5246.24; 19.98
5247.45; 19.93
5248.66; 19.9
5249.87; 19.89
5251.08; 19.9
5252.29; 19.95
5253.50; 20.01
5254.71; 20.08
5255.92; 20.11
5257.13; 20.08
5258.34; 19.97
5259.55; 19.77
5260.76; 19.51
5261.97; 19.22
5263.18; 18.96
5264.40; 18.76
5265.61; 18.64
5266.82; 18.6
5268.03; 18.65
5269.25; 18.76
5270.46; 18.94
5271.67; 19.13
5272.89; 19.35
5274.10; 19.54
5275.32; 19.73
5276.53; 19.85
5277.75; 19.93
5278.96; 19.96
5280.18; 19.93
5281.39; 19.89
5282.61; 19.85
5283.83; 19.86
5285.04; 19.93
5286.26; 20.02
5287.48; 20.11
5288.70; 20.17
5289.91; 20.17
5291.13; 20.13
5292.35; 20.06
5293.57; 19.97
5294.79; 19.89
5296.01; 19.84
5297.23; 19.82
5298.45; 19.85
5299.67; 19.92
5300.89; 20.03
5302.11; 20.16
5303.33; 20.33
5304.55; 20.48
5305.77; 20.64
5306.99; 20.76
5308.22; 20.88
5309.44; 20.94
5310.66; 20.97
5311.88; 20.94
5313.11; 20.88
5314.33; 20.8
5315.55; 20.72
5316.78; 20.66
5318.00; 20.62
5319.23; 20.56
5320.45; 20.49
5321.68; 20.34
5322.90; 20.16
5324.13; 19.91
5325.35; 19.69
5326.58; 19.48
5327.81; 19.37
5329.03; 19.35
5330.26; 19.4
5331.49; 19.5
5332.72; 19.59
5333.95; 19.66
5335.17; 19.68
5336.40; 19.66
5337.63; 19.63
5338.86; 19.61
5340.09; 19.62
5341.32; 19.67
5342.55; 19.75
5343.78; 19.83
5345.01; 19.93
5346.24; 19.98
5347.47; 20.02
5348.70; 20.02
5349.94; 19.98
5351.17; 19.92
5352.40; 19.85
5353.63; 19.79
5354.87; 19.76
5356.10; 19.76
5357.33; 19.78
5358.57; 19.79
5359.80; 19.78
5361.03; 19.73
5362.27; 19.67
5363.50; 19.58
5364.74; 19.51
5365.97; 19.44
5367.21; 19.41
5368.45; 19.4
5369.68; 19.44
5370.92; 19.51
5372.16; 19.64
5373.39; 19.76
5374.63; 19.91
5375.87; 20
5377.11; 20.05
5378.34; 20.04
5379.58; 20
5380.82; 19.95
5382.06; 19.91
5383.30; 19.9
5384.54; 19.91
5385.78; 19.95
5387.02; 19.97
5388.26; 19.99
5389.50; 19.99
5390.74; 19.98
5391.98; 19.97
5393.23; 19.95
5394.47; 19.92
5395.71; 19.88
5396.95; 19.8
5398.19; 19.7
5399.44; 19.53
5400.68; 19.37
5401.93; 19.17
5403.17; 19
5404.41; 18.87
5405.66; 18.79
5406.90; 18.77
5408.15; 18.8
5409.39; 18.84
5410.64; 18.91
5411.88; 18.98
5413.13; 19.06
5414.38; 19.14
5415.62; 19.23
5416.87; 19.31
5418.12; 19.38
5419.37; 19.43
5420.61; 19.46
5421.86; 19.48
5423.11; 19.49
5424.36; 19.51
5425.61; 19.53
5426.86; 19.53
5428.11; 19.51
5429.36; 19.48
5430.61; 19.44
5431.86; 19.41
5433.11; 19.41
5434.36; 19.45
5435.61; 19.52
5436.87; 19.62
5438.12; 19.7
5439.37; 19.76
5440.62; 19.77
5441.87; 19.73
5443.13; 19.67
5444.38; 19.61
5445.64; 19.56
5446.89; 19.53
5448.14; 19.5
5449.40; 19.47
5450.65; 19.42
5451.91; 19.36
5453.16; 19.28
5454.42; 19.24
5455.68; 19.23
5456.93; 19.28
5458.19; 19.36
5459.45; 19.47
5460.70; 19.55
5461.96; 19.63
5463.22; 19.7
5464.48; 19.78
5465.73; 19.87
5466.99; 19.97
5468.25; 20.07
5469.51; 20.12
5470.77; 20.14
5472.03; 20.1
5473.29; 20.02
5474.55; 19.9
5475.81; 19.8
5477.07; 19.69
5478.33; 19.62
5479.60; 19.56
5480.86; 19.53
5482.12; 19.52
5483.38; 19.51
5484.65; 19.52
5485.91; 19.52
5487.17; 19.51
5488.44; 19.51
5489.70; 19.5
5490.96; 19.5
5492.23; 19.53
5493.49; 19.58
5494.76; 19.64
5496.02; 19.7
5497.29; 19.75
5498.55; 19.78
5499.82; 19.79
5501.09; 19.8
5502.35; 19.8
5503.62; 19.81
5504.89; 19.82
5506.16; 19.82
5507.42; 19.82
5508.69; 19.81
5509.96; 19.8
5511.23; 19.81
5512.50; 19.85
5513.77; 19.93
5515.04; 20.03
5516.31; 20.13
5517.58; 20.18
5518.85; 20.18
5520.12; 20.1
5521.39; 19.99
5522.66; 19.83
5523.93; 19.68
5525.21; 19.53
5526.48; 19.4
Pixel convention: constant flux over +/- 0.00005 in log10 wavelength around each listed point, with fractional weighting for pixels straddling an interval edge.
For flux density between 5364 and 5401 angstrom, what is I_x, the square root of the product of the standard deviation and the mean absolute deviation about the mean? 0.21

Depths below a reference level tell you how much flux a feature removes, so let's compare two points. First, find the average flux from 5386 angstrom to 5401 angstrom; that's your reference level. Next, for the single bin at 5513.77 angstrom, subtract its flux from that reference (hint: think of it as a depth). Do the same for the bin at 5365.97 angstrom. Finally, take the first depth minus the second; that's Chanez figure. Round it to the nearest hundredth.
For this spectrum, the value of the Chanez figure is -0.49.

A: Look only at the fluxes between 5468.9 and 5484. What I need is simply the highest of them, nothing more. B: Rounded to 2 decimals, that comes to 20.14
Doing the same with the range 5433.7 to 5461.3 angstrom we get 19.77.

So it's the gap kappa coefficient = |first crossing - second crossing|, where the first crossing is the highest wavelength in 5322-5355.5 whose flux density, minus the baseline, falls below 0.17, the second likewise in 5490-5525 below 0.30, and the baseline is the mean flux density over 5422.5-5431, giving 183.8 angstrom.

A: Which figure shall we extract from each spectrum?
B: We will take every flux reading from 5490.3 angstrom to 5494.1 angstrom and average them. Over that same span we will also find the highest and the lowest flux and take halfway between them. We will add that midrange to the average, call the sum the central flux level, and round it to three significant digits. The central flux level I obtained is 39.1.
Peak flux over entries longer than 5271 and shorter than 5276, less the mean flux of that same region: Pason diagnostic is 0.29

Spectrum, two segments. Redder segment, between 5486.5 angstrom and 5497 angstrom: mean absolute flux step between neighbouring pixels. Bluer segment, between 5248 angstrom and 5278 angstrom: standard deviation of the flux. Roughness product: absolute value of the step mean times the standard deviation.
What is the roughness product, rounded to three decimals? 0.016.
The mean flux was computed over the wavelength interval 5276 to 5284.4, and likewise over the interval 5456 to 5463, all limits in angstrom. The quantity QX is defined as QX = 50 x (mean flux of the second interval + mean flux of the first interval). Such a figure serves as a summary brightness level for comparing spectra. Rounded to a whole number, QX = 1968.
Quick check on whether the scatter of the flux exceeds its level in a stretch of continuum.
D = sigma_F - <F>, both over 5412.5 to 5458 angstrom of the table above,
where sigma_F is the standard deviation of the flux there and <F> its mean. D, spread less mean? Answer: -19.3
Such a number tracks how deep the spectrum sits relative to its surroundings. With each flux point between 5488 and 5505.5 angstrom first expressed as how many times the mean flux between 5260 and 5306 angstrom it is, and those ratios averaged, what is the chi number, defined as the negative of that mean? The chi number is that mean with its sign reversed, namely -1.00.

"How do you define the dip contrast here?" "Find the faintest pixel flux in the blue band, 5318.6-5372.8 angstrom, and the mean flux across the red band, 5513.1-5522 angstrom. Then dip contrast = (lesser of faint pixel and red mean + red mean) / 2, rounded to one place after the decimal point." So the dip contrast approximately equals 19.7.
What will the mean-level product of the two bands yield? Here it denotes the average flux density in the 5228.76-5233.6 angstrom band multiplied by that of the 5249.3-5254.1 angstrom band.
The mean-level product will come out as 393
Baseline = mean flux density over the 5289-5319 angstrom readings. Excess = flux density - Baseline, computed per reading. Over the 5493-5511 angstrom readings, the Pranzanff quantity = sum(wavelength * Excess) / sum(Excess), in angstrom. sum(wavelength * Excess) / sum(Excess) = 5501.3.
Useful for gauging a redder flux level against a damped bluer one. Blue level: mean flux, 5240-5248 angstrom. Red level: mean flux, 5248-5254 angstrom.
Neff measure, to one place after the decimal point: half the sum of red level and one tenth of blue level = 11.0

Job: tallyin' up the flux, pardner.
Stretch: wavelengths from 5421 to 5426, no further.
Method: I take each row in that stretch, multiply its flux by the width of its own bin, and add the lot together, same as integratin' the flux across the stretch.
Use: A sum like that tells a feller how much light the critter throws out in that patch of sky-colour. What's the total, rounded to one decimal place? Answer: 97.4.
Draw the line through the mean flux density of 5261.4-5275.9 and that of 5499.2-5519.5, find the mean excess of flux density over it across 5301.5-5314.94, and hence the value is 1.5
